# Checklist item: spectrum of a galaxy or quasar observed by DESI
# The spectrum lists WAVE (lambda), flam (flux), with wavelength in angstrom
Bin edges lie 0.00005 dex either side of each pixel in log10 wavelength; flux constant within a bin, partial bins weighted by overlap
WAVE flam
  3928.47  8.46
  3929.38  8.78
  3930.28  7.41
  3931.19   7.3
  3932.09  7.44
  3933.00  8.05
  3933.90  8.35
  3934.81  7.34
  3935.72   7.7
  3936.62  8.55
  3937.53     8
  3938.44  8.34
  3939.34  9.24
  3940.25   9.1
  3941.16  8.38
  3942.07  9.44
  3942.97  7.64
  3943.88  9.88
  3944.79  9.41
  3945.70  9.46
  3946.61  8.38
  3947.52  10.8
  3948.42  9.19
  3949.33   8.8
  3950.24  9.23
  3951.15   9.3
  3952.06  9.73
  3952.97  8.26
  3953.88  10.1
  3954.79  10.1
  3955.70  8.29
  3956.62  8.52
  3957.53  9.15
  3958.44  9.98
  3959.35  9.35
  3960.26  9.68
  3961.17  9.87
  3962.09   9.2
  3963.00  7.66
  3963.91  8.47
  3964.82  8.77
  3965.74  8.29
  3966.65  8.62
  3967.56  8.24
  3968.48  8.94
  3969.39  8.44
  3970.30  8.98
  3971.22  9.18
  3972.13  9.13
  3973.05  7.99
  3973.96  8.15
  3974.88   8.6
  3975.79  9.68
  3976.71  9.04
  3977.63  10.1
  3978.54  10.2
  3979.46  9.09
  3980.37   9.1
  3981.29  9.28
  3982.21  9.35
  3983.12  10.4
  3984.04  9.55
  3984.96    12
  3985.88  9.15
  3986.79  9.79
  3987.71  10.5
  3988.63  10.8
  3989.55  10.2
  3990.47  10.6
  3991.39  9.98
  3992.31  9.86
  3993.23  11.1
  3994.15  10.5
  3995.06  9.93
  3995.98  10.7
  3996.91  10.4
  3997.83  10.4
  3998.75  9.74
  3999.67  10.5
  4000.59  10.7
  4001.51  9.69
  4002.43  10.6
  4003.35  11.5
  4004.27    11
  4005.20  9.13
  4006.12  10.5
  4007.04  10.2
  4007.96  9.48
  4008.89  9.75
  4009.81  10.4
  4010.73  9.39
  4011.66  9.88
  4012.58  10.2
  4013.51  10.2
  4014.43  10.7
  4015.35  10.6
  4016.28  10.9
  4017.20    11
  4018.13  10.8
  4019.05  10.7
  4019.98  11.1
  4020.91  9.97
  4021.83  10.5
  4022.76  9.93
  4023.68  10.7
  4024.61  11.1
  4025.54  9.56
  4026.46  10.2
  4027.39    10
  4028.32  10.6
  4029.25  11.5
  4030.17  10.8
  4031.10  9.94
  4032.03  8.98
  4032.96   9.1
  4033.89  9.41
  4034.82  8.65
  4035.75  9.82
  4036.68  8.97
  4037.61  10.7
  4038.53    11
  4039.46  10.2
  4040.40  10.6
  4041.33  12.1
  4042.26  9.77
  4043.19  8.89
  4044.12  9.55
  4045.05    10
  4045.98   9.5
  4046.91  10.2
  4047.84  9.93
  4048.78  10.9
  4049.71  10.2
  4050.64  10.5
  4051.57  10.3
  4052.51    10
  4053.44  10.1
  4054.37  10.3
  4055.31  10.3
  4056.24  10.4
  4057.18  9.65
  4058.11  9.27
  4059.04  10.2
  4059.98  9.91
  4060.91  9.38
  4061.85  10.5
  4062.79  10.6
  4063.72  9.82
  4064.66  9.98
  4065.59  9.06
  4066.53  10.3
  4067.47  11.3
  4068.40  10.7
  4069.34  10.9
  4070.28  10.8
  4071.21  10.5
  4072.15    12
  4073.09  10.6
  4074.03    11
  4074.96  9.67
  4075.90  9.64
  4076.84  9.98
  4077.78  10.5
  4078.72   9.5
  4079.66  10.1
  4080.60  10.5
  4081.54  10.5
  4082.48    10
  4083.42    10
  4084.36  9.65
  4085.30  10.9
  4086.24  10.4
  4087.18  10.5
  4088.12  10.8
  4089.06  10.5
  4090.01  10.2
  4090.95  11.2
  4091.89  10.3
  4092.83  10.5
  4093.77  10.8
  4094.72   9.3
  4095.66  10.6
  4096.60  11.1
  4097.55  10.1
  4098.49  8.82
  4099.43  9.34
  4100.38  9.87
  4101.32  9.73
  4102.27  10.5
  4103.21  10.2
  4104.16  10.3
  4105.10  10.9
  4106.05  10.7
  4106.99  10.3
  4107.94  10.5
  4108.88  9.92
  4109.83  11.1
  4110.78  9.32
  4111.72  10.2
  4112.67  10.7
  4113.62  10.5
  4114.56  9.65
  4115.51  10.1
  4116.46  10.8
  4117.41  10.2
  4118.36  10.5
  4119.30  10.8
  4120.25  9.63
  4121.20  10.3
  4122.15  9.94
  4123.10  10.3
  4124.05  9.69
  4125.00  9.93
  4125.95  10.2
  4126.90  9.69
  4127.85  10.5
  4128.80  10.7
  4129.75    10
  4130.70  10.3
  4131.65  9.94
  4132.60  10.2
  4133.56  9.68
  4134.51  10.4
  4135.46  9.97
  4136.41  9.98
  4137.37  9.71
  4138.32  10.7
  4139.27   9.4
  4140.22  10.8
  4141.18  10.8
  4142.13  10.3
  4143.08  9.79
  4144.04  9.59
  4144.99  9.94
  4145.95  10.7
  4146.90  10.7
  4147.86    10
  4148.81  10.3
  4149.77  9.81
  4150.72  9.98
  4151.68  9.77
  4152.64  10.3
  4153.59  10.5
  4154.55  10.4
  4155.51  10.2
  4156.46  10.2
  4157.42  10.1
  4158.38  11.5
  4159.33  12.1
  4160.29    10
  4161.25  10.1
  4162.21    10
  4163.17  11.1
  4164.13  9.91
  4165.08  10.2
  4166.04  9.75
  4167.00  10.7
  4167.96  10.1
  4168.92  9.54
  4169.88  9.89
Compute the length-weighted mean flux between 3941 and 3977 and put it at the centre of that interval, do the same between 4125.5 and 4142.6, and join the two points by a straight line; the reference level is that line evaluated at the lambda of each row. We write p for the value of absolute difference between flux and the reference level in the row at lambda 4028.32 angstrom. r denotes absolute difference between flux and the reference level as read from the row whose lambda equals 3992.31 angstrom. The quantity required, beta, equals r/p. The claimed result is 0.6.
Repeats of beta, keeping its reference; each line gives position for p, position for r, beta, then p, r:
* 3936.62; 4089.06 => 2.0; 0.31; 0.62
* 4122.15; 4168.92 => 5.4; 0.16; 0.88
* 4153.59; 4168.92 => 4.7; 0.19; 0.88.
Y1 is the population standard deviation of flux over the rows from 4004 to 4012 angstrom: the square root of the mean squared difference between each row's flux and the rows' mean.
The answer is 0.6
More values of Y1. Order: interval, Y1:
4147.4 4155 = 0.3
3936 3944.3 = 0.7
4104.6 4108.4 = 0.2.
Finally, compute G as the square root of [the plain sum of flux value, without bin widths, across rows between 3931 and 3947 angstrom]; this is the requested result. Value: 12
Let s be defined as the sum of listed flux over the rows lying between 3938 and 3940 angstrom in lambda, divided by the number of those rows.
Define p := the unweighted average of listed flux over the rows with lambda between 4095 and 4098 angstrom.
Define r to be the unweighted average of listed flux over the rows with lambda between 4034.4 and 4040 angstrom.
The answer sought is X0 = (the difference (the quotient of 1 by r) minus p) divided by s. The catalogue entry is -1.19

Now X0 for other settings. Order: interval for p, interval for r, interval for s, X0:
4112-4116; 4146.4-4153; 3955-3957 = -1.21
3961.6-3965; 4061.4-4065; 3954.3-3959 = -0.92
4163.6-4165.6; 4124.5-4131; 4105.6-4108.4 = -0.95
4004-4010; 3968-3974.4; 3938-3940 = -1.13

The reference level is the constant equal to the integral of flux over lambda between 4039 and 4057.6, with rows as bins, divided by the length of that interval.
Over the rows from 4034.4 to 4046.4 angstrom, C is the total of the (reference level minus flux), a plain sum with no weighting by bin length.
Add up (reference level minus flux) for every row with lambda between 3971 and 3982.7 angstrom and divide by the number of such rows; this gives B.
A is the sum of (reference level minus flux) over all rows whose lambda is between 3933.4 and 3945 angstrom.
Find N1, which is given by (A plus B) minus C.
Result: 19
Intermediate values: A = 20.8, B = 1.0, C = 2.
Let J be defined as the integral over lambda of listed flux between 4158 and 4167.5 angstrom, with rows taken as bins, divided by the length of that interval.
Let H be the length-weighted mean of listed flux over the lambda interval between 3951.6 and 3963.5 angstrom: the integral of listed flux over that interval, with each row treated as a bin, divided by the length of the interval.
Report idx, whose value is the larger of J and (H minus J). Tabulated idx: 10.5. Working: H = 9.2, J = 10.5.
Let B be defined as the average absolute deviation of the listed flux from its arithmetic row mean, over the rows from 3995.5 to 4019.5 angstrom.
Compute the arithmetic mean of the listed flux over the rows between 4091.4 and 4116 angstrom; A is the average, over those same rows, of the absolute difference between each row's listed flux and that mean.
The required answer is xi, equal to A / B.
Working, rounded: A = 0.46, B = 0.45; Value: 1.02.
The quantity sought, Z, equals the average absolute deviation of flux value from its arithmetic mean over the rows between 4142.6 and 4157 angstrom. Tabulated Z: 0.28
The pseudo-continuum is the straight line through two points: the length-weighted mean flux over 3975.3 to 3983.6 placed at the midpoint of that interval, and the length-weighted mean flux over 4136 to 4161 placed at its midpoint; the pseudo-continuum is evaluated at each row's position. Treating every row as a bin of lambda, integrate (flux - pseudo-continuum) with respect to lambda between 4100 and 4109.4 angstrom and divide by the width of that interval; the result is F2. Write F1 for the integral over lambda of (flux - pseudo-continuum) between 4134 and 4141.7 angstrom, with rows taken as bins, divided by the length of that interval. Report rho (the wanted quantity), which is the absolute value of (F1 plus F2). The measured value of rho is 0.17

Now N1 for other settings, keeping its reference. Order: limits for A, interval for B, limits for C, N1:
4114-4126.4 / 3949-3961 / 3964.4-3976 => -18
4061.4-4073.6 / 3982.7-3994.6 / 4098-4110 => -5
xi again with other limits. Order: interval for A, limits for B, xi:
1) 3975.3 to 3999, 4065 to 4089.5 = 1.18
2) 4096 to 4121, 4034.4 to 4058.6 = 0.85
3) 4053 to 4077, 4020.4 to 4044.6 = 0.74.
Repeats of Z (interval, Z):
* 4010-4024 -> 0.41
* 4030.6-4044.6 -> 0.73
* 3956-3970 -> 0.54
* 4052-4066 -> 0.36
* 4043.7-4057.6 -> 0.28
